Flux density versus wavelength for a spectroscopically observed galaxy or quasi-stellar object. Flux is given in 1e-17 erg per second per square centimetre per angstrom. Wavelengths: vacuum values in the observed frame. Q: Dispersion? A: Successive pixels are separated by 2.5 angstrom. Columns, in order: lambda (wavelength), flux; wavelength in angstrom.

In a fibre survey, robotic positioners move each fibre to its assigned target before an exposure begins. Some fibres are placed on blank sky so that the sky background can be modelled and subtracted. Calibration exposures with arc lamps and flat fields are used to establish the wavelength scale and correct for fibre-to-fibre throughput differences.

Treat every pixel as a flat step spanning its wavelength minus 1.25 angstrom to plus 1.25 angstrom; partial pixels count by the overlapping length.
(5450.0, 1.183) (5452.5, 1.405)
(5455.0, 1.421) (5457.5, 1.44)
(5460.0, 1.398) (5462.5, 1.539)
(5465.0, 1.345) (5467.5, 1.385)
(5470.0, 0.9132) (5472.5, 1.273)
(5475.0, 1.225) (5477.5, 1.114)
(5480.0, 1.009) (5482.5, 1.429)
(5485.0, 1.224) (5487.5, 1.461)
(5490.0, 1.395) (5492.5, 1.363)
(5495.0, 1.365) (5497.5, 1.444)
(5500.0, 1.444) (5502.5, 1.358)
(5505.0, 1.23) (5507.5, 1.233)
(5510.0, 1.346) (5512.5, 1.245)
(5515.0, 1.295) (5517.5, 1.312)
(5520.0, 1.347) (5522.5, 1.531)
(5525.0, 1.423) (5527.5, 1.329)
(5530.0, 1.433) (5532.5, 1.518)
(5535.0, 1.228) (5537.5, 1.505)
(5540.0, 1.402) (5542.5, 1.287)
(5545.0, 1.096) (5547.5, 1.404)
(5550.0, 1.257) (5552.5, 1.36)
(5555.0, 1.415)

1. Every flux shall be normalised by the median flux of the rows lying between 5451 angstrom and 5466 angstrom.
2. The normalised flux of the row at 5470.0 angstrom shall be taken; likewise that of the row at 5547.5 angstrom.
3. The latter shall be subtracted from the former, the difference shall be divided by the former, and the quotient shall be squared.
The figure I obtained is 0.289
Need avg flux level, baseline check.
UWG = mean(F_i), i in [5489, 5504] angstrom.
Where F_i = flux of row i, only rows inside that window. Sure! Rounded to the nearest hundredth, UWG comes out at 1.39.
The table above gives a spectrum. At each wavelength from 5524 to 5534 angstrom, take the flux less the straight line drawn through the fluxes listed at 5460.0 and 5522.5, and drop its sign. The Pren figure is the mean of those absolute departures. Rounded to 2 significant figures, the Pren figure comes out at 0.12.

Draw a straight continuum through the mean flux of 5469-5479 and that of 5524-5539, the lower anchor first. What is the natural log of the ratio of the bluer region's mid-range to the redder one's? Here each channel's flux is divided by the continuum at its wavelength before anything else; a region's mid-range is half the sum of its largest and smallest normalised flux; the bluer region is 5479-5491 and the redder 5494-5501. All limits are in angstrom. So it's -0.082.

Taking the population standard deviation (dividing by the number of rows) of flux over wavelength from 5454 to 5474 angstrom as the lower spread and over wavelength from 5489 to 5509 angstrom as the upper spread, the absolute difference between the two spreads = 0.10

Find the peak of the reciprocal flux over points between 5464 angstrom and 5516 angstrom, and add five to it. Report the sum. 6.10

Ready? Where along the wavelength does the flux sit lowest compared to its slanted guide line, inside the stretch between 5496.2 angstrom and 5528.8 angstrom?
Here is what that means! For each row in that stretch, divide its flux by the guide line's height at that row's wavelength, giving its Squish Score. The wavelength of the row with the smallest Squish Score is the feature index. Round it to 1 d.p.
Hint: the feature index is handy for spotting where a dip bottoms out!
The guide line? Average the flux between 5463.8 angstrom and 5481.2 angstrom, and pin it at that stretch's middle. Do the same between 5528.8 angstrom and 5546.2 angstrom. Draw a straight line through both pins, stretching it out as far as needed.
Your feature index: 5512.5 angstrom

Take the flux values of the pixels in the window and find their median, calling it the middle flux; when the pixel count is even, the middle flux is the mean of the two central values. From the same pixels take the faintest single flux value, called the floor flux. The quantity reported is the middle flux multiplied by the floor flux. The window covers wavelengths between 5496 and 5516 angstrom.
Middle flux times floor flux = 1.62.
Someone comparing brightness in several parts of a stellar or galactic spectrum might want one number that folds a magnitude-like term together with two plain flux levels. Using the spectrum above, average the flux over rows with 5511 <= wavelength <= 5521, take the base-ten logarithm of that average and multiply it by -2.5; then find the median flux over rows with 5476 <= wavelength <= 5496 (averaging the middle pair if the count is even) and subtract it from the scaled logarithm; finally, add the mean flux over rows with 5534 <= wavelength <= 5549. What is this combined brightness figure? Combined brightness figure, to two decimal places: -0.33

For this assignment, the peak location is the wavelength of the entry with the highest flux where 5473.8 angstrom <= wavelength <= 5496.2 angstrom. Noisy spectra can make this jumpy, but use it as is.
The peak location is 5487.5 angstrom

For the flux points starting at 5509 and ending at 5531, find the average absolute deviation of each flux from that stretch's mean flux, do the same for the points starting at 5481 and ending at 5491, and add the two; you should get 0.143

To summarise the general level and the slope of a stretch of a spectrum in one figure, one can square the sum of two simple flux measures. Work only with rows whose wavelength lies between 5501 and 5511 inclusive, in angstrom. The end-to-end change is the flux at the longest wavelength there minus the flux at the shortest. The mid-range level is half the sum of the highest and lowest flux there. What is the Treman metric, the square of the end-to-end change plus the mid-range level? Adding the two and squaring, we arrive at 1.64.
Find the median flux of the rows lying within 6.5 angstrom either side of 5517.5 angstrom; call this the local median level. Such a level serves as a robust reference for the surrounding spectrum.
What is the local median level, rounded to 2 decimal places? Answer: 1.31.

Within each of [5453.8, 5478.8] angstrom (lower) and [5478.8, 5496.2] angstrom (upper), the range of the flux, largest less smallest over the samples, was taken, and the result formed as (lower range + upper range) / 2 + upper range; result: 1.0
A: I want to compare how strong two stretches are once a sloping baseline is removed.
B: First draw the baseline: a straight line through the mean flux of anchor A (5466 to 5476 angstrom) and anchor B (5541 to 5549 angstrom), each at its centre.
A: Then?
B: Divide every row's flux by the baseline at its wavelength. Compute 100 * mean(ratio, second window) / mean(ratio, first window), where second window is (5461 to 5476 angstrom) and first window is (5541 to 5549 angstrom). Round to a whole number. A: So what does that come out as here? 107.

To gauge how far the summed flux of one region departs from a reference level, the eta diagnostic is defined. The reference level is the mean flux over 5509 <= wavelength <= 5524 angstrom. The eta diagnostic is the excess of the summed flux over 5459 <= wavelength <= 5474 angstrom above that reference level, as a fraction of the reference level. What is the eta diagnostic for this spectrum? 4.8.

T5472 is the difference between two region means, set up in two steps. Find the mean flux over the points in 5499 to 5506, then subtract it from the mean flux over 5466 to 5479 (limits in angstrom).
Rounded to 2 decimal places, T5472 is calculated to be -0.16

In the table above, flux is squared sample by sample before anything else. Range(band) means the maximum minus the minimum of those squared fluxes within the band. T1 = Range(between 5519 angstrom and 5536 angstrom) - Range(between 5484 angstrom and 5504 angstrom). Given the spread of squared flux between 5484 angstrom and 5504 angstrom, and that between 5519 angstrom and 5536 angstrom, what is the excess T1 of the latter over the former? 0.2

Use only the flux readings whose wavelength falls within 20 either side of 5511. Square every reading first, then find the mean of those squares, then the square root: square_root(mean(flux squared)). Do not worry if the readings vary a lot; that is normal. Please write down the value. 1.36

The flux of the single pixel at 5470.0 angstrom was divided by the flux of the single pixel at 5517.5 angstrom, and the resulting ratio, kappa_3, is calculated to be 0.70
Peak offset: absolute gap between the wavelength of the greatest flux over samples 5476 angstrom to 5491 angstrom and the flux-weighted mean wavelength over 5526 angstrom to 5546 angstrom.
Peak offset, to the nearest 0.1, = 48.5 angstrom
